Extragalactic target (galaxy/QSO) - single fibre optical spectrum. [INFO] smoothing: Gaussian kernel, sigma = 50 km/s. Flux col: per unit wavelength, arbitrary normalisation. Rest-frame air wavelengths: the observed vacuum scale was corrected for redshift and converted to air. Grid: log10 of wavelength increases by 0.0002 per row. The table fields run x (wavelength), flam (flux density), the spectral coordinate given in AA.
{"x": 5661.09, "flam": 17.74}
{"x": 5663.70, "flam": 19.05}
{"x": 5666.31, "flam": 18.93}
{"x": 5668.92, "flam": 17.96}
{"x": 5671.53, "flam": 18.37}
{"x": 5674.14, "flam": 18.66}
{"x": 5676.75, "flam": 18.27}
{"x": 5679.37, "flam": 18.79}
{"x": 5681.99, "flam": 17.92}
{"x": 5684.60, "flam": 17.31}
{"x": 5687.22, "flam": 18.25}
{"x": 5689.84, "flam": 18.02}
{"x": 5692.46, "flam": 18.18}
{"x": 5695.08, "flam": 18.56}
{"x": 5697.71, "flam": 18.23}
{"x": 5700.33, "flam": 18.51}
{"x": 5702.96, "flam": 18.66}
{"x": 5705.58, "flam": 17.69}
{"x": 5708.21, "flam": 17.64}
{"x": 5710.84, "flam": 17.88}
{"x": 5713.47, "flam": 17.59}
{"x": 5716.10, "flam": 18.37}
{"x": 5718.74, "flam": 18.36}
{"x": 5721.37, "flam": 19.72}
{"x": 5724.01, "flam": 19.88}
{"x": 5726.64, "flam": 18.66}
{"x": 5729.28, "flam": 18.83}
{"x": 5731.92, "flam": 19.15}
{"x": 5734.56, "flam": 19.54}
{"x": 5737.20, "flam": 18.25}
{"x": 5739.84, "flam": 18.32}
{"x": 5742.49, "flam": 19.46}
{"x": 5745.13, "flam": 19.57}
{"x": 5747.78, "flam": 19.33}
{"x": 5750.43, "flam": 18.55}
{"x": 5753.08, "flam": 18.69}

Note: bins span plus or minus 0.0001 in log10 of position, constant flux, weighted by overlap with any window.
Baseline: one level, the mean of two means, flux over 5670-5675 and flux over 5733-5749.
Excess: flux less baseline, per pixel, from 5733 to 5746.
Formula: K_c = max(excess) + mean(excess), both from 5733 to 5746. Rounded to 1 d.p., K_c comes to 1.0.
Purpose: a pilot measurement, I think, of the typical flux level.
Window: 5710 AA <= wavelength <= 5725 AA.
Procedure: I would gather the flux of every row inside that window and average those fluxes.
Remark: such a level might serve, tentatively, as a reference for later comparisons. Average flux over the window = 18.6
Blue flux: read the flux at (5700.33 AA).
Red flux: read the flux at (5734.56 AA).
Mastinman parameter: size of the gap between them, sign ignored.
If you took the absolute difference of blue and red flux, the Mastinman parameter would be 1.0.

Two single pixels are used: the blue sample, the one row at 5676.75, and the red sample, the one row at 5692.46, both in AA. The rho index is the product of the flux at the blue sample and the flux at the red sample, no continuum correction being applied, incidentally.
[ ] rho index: 332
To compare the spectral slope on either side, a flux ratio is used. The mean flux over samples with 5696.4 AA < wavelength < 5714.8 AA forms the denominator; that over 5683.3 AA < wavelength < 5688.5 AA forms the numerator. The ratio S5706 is 0.99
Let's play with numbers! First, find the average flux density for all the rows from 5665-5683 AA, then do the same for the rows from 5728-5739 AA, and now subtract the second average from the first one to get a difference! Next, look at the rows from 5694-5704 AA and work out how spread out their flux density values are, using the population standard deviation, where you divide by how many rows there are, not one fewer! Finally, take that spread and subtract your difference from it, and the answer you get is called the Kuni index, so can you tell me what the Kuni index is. 0.7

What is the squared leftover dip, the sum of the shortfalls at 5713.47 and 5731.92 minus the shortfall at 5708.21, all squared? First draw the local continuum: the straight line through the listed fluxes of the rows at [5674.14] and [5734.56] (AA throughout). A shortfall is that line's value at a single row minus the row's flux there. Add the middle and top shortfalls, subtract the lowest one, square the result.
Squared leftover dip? 0.23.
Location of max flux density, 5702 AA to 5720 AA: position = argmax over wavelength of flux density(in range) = 5702.96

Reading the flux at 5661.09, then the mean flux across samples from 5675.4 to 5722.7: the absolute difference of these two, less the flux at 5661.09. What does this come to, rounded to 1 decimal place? -17.3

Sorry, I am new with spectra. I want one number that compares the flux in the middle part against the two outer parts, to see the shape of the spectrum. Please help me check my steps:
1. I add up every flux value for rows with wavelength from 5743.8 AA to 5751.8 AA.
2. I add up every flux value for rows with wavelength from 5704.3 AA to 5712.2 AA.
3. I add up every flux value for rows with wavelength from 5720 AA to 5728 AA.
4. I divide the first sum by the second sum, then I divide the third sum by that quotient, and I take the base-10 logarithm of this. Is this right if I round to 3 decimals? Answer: 1.732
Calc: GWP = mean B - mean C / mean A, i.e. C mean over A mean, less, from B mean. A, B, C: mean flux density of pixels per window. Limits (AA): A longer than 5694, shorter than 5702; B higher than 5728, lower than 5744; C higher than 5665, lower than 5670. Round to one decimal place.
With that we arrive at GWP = 17.9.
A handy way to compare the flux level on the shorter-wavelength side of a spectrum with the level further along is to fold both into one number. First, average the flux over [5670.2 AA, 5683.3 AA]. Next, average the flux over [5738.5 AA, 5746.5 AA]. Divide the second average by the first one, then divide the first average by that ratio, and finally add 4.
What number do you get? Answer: 21.7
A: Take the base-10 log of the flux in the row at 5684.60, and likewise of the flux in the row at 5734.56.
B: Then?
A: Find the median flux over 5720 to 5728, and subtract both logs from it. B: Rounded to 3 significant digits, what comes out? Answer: 17.2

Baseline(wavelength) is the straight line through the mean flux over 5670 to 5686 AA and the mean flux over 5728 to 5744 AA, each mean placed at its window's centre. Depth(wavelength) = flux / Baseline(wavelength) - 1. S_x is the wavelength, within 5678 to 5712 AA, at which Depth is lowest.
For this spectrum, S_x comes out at 5684.60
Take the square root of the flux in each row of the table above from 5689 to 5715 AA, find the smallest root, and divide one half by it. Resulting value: 0.119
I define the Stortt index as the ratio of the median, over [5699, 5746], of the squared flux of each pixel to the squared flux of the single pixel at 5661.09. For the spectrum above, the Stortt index 1.10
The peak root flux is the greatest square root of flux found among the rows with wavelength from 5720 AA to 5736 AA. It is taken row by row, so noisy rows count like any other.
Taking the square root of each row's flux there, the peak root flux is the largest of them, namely 4.46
